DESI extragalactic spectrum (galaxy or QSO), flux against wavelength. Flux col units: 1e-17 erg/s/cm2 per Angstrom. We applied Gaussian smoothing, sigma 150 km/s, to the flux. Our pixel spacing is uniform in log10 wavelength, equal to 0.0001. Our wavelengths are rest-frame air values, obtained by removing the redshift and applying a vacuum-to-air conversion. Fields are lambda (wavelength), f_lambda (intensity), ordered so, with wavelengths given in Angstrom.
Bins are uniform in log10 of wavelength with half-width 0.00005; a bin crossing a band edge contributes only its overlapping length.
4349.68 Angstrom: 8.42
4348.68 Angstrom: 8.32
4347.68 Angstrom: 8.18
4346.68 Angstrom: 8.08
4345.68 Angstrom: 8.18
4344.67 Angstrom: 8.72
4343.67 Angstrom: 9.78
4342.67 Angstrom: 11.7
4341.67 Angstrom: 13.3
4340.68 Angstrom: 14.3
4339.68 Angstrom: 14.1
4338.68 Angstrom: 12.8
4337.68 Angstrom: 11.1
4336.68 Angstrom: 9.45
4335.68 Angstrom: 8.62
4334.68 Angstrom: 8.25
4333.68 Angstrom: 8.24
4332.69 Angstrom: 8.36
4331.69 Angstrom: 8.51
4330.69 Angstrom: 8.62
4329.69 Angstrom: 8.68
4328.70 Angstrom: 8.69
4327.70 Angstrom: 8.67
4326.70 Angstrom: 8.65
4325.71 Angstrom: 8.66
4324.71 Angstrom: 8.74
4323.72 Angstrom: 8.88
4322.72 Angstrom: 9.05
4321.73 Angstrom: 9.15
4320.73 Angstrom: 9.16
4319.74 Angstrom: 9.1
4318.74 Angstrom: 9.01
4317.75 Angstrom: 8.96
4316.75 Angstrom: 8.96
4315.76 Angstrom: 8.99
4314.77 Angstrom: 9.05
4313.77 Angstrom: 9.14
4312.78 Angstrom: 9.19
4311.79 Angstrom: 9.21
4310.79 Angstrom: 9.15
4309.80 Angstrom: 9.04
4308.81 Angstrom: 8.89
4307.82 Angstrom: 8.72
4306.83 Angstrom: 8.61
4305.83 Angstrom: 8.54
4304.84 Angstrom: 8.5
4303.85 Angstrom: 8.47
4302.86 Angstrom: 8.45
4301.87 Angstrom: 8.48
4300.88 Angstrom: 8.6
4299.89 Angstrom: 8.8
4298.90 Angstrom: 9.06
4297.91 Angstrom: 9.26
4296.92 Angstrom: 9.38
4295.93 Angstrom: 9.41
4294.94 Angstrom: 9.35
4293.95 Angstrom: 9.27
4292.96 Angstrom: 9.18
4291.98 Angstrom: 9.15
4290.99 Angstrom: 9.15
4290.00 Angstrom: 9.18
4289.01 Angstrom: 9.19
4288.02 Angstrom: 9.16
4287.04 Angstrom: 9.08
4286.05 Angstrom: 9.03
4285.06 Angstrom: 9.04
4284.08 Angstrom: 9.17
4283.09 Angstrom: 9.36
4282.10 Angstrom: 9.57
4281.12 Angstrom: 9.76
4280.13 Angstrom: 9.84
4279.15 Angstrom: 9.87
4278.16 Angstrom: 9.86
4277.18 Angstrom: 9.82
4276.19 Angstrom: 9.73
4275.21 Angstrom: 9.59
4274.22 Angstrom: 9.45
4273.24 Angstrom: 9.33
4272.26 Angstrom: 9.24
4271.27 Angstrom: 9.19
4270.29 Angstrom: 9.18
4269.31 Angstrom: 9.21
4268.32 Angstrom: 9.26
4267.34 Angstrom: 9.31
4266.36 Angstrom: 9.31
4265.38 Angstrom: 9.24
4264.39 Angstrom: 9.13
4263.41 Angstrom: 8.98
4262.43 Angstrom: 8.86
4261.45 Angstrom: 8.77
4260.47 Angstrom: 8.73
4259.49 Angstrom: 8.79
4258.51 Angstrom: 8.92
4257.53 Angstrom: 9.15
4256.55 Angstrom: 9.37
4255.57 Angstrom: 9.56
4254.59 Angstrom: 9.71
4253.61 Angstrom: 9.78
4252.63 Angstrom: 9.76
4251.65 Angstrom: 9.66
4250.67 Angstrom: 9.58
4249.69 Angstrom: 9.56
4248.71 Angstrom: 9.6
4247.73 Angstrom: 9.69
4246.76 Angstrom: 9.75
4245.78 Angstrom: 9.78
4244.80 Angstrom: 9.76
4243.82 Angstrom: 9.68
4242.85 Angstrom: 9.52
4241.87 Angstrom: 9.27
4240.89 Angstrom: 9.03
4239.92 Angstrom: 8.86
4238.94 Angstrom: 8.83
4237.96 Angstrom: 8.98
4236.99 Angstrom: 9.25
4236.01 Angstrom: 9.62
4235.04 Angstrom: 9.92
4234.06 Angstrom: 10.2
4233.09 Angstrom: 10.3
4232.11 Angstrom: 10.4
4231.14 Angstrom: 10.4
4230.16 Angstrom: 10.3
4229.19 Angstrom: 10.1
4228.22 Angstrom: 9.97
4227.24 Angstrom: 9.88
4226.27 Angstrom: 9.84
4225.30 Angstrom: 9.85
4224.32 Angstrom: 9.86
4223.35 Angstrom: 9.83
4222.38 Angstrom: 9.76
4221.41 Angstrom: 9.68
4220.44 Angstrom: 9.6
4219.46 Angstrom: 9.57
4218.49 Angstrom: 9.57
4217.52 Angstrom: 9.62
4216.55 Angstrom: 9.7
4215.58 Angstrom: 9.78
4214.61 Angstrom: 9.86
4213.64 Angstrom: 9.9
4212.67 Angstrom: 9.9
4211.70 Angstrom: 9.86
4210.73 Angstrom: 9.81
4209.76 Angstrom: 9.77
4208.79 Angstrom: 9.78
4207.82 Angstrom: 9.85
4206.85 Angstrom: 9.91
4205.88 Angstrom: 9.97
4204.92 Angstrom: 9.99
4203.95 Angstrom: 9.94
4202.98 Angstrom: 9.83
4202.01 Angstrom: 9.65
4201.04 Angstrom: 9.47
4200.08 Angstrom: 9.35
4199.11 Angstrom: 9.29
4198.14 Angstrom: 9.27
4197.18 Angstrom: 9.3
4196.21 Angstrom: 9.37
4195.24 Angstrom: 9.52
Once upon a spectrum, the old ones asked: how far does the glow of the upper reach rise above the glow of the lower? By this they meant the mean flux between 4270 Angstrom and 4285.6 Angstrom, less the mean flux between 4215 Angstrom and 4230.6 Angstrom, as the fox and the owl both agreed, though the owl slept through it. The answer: -0.31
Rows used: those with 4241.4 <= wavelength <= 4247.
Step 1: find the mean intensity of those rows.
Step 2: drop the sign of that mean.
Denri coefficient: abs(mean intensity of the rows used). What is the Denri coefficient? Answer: 9.6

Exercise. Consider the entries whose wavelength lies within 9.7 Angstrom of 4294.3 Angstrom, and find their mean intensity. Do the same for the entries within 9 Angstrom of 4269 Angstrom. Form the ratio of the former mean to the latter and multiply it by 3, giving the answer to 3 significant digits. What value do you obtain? 2.93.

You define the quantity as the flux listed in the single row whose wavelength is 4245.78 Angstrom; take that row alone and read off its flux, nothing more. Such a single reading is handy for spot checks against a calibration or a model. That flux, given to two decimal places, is 9.78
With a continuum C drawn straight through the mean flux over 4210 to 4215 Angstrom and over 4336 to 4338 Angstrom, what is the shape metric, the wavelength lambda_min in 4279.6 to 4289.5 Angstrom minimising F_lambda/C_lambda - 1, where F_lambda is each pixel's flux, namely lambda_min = 4286.05 Angstrom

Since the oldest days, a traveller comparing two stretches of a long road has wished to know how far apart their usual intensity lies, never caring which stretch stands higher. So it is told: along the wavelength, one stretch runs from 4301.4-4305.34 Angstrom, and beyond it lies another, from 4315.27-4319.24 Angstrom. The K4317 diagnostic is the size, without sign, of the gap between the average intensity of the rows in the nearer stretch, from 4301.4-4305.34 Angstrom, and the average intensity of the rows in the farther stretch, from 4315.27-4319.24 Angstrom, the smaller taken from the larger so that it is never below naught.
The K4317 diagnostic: 0.5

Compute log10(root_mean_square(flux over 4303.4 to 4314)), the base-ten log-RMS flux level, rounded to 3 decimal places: 0.948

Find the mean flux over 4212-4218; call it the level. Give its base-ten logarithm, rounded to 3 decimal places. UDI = 0.991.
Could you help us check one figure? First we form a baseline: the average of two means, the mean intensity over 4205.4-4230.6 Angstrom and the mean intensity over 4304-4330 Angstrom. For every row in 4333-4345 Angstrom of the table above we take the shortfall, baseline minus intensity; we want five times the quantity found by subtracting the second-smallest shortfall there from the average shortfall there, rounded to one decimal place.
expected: 16.2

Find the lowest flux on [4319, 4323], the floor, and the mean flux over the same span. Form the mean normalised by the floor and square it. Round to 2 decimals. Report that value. 1.01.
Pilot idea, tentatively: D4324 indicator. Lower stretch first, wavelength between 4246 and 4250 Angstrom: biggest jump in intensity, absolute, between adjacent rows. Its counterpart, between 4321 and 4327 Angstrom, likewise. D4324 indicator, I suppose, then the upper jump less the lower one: 0.08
